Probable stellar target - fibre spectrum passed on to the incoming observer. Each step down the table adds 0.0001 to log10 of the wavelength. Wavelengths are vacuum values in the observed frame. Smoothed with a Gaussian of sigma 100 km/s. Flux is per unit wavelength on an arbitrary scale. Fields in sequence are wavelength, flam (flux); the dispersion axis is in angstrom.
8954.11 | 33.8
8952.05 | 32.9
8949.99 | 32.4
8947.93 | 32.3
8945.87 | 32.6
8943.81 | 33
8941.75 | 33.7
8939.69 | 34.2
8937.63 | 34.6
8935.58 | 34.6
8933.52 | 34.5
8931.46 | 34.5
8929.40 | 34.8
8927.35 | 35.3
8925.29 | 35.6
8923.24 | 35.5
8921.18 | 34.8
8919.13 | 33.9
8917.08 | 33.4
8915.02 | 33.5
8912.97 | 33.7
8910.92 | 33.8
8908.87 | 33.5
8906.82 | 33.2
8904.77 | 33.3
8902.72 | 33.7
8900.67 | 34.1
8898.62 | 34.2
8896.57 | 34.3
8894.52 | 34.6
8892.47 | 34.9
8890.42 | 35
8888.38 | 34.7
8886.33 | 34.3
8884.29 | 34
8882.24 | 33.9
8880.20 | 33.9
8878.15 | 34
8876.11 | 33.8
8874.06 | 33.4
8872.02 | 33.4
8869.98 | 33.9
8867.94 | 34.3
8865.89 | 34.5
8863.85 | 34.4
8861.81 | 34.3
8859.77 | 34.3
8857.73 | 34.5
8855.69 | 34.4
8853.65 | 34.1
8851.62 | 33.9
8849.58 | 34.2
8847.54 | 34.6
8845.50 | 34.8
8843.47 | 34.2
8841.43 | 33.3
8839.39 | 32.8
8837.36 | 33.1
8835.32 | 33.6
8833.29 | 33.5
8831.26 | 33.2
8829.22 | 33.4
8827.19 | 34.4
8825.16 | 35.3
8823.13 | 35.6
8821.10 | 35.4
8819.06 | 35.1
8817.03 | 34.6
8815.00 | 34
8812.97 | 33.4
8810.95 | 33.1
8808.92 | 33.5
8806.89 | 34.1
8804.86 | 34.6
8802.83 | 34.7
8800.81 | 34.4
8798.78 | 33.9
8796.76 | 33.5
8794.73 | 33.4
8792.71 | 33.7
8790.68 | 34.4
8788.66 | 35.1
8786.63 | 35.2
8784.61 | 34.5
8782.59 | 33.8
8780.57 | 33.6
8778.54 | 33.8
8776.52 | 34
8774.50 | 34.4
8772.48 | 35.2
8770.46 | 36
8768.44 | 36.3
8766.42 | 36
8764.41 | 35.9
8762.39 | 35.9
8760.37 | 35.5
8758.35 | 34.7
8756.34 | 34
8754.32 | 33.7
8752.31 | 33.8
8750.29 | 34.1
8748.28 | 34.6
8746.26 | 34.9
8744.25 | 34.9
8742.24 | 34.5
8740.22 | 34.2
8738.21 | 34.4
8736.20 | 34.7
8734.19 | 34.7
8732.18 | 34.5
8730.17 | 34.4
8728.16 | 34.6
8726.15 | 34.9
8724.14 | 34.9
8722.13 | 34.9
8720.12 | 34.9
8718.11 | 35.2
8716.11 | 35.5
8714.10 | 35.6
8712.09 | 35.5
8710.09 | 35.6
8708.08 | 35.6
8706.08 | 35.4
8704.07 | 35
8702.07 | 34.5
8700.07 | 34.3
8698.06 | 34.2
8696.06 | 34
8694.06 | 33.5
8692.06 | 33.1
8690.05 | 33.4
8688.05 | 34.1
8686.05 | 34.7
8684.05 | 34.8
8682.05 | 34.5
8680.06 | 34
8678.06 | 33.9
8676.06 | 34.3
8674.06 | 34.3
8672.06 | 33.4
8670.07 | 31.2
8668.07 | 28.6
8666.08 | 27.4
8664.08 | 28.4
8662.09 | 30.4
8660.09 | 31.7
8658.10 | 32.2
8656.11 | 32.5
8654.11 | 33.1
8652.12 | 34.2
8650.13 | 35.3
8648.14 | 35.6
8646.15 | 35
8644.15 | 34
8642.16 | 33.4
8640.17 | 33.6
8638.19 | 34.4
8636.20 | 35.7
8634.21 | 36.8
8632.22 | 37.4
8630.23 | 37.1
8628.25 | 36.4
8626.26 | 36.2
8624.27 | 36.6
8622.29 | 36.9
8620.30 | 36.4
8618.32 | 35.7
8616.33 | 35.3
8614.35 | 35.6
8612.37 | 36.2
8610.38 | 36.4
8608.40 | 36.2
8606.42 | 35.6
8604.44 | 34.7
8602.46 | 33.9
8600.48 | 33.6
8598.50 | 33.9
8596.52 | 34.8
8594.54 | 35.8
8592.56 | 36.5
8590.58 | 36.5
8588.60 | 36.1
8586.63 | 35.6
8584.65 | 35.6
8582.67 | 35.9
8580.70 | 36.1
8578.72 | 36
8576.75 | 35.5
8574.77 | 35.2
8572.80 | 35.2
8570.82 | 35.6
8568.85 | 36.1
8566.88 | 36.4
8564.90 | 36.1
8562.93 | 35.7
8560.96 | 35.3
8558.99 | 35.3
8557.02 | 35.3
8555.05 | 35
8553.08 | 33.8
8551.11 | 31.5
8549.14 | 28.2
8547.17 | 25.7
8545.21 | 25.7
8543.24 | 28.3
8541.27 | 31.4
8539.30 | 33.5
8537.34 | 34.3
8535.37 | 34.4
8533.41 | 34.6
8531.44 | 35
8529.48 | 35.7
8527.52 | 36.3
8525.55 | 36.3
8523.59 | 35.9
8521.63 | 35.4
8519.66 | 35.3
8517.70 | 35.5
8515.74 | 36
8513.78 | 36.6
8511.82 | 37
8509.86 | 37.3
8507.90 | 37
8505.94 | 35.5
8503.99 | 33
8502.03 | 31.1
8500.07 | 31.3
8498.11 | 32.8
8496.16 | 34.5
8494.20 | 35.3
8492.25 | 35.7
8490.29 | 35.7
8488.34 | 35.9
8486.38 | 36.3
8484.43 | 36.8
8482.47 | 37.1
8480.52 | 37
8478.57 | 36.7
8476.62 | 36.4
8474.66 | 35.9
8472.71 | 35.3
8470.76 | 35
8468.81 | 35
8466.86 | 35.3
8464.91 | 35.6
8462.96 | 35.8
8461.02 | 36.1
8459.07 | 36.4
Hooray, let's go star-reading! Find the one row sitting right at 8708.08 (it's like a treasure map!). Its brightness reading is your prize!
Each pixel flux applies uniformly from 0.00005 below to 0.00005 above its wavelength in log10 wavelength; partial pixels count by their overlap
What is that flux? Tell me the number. 35.6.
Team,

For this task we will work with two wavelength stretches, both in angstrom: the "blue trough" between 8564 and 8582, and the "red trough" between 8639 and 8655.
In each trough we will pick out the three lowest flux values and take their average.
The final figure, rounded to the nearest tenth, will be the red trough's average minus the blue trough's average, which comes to -1.9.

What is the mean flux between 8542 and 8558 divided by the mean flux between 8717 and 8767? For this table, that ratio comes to 0.88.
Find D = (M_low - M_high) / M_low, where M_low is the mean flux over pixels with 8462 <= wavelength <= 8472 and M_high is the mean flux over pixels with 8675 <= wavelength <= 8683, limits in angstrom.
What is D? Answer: 0.033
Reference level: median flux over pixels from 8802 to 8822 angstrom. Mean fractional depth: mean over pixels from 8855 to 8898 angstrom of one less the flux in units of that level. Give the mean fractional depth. 0.00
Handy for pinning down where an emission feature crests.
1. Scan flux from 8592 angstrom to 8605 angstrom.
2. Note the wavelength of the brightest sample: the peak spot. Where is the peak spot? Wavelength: 8592.56 angstrom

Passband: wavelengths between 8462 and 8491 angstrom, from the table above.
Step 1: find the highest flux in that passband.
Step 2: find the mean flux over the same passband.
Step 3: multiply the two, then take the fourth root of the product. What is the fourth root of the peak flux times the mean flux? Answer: 6.04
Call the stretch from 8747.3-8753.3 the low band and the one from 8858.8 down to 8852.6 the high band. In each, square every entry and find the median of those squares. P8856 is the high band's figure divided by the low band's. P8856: 1.02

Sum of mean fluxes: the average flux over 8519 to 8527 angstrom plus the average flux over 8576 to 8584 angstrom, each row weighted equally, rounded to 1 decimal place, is 71.6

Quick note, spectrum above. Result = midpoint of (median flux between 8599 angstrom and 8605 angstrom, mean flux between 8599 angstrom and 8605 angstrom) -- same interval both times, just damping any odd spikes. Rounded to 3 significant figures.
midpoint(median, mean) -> 34.0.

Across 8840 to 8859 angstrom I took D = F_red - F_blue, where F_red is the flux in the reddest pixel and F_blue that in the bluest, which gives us 1.2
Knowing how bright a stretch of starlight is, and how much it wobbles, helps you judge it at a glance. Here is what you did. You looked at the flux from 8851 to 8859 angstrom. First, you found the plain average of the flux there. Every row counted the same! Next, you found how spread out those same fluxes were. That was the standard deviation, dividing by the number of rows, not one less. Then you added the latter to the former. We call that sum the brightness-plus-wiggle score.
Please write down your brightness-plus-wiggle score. 34.5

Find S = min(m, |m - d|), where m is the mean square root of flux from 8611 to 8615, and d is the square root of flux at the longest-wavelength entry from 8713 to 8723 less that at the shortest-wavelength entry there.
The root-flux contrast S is 5.99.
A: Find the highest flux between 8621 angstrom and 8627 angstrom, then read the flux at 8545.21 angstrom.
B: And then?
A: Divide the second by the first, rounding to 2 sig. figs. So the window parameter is 0.70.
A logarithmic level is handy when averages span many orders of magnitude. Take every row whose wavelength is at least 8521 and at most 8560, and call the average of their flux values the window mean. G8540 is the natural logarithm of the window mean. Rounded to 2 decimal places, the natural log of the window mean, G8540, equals 3.50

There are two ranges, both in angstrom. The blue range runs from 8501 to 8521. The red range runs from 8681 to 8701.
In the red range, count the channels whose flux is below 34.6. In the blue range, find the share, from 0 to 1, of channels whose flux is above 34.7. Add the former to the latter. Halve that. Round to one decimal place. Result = 4.4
